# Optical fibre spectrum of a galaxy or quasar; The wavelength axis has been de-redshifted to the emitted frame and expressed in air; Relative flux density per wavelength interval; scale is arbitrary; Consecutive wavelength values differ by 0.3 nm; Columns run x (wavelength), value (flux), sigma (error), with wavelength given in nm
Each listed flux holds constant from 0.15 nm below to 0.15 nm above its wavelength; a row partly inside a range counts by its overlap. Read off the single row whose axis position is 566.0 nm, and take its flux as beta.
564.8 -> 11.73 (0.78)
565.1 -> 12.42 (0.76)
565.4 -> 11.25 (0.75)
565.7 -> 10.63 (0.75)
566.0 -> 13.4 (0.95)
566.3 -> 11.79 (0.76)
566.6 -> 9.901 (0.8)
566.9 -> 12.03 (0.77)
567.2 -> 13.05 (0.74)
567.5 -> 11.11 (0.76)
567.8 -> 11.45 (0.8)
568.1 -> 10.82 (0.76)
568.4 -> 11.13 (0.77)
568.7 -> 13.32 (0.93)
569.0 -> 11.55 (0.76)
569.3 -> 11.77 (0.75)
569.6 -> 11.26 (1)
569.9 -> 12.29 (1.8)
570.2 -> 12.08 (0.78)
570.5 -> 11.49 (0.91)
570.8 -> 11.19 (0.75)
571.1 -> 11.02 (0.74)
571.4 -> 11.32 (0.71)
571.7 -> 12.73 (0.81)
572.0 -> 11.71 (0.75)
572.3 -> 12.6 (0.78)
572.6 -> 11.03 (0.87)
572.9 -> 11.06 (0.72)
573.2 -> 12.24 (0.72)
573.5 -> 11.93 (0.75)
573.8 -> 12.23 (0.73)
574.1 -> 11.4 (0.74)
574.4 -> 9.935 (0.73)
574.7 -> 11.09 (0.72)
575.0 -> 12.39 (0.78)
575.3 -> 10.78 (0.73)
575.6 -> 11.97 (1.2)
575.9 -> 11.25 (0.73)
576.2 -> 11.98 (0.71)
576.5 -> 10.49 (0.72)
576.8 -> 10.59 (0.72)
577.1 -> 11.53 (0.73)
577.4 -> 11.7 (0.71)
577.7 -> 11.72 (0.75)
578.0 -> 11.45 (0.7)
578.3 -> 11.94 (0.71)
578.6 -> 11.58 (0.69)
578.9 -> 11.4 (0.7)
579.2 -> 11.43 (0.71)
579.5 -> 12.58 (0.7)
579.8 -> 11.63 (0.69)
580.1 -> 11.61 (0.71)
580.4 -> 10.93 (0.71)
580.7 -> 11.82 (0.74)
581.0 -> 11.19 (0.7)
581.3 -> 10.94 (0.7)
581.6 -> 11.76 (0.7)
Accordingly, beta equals 13.4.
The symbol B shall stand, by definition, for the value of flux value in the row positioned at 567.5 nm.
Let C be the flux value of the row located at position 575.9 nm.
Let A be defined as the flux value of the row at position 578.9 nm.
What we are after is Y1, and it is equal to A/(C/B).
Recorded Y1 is 11.3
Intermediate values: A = 11.4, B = 11.11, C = 11.25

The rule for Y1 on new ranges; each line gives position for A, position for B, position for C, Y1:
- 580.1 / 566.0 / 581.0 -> 13.9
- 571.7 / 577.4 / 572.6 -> 13.5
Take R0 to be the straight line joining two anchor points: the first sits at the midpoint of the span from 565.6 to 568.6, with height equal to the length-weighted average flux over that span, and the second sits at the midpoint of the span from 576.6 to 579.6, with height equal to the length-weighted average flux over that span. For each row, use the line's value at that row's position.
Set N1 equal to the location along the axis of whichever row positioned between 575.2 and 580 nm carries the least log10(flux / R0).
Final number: 576.5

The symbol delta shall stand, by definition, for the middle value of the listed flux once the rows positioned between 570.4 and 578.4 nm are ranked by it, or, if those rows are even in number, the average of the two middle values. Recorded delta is 11.5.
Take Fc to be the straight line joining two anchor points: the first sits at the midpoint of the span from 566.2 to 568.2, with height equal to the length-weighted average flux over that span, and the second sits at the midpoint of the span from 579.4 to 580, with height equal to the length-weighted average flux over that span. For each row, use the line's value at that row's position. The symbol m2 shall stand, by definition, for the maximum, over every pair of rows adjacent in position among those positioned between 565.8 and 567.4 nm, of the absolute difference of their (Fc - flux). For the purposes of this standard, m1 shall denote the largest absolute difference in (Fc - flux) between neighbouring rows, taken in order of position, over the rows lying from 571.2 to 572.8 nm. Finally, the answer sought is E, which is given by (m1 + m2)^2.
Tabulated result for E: 14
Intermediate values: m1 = 1.58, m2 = 2.12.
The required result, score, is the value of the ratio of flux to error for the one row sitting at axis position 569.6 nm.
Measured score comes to 11.3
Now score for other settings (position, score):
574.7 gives 15.4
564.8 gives 15.0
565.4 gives 15.0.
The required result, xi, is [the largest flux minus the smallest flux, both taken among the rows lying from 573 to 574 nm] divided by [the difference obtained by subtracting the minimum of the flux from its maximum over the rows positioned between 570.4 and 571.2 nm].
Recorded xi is 0.7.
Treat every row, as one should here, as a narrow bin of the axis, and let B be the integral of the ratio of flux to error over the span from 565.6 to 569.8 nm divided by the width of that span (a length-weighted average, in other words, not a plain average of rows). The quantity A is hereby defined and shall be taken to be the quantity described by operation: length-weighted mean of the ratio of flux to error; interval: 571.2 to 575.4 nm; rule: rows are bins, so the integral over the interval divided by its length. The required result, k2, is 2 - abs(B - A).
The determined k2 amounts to 1.0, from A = 15.4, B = 14.4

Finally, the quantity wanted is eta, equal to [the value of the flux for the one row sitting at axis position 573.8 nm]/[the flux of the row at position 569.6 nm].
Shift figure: 1.09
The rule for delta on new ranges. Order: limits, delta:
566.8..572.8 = 11.5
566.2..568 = 11.6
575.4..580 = 11.6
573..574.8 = 11.7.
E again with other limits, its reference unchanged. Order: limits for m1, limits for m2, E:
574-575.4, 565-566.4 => 19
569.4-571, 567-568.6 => 9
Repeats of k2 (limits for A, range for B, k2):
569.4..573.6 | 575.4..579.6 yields 0.7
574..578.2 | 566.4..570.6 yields 0.9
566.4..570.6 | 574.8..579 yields 0.5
